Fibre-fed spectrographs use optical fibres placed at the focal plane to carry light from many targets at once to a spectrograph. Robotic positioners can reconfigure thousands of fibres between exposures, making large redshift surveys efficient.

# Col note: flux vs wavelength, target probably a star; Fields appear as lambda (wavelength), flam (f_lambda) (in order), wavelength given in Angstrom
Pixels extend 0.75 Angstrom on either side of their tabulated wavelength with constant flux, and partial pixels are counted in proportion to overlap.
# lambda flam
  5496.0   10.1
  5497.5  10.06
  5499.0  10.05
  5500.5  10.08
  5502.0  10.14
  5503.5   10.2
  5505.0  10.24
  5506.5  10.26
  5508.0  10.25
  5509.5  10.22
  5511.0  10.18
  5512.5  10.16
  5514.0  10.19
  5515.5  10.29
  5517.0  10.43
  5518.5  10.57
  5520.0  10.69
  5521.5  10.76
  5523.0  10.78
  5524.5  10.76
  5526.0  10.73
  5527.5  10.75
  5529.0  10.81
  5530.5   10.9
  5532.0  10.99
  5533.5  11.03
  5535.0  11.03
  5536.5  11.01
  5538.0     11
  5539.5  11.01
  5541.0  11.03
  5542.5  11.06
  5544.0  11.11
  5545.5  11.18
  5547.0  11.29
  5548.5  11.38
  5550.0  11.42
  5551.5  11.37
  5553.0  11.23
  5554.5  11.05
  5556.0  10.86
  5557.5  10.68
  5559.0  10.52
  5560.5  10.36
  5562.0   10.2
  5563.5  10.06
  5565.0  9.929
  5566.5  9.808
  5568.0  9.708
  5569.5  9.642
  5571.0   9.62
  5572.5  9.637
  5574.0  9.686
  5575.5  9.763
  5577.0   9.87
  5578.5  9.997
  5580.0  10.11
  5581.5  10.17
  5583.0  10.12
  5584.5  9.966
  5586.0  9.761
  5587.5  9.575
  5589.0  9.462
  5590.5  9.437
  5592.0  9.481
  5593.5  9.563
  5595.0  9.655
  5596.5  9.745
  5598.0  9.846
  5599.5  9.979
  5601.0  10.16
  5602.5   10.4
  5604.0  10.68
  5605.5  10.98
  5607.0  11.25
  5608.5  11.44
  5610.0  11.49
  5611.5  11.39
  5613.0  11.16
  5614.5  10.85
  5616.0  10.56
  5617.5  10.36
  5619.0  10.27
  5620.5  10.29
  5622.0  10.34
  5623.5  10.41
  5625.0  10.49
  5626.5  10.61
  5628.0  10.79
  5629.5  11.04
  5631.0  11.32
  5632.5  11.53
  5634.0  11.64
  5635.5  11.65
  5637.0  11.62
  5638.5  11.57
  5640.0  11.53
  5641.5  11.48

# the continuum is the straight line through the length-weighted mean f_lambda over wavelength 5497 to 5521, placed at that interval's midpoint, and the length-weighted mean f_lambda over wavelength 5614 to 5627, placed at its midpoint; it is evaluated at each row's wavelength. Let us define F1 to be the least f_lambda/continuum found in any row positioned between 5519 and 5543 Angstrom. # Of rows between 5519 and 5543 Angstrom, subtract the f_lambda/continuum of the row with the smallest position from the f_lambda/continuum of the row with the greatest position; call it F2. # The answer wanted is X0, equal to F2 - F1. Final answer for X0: -1.01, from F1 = 1.04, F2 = 0.03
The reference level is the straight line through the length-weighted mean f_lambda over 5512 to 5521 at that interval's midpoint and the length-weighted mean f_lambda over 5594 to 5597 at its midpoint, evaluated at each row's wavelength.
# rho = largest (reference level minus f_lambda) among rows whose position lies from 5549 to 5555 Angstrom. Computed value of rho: -0.99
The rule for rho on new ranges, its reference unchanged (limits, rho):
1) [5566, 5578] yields 0.29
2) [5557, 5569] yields 0.23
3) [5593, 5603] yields 0.14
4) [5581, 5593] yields 0.29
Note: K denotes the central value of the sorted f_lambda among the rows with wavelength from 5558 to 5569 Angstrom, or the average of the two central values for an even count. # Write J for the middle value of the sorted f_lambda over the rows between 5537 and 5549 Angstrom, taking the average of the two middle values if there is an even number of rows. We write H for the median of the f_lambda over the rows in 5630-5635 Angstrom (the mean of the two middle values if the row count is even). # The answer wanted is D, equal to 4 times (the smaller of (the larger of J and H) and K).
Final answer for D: 40.2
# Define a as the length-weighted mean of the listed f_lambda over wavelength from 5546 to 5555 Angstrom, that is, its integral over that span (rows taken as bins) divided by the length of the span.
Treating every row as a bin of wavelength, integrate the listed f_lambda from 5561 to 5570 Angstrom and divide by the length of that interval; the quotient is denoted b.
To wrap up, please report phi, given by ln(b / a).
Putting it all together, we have -0.13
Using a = 11.3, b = 9.9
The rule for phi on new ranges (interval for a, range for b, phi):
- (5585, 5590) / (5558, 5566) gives 0.06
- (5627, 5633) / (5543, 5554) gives 0.01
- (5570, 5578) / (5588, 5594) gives -0.02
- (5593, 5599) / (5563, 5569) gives 0.01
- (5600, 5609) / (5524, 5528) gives 0.00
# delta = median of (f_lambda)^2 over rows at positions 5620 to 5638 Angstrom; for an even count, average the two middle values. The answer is 119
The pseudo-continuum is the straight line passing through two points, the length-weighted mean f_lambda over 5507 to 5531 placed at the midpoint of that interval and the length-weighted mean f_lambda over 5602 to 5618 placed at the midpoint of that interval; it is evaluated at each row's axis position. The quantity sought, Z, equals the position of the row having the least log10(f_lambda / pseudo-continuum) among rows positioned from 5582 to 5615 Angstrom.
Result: 5590.5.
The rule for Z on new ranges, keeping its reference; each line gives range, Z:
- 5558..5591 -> 5590.5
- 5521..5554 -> 5526.0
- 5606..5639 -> 5619.0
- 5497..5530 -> 5499.0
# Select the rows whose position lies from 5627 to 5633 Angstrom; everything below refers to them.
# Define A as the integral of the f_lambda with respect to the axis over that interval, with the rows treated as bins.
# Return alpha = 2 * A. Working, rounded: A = 66.8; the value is 134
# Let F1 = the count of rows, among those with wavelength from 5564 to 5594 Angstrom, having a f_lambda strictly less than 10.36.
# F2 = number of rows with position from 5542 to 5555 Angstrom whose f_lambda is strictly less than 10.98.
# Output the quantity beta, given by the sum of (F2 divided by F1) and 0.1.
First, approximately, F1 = 20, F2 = 0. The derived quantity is 0.1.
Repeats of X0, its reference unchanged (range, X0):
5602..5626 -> -0.98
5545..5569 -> -1.08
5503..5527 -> -0.94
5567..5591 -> -0.94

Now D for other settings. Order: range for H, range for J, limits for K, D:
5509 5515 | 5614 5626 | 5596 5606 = 40.6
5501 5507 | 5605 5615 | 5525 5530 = 43.0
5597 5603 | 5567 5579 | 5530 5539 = 40.3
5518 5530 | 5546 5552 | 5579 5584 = 40.5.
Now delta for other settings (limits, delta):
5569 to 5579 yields 94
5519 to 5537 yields 117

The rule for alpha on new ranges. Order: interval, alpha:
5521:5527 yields 129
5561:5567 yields 120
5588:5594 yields 114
